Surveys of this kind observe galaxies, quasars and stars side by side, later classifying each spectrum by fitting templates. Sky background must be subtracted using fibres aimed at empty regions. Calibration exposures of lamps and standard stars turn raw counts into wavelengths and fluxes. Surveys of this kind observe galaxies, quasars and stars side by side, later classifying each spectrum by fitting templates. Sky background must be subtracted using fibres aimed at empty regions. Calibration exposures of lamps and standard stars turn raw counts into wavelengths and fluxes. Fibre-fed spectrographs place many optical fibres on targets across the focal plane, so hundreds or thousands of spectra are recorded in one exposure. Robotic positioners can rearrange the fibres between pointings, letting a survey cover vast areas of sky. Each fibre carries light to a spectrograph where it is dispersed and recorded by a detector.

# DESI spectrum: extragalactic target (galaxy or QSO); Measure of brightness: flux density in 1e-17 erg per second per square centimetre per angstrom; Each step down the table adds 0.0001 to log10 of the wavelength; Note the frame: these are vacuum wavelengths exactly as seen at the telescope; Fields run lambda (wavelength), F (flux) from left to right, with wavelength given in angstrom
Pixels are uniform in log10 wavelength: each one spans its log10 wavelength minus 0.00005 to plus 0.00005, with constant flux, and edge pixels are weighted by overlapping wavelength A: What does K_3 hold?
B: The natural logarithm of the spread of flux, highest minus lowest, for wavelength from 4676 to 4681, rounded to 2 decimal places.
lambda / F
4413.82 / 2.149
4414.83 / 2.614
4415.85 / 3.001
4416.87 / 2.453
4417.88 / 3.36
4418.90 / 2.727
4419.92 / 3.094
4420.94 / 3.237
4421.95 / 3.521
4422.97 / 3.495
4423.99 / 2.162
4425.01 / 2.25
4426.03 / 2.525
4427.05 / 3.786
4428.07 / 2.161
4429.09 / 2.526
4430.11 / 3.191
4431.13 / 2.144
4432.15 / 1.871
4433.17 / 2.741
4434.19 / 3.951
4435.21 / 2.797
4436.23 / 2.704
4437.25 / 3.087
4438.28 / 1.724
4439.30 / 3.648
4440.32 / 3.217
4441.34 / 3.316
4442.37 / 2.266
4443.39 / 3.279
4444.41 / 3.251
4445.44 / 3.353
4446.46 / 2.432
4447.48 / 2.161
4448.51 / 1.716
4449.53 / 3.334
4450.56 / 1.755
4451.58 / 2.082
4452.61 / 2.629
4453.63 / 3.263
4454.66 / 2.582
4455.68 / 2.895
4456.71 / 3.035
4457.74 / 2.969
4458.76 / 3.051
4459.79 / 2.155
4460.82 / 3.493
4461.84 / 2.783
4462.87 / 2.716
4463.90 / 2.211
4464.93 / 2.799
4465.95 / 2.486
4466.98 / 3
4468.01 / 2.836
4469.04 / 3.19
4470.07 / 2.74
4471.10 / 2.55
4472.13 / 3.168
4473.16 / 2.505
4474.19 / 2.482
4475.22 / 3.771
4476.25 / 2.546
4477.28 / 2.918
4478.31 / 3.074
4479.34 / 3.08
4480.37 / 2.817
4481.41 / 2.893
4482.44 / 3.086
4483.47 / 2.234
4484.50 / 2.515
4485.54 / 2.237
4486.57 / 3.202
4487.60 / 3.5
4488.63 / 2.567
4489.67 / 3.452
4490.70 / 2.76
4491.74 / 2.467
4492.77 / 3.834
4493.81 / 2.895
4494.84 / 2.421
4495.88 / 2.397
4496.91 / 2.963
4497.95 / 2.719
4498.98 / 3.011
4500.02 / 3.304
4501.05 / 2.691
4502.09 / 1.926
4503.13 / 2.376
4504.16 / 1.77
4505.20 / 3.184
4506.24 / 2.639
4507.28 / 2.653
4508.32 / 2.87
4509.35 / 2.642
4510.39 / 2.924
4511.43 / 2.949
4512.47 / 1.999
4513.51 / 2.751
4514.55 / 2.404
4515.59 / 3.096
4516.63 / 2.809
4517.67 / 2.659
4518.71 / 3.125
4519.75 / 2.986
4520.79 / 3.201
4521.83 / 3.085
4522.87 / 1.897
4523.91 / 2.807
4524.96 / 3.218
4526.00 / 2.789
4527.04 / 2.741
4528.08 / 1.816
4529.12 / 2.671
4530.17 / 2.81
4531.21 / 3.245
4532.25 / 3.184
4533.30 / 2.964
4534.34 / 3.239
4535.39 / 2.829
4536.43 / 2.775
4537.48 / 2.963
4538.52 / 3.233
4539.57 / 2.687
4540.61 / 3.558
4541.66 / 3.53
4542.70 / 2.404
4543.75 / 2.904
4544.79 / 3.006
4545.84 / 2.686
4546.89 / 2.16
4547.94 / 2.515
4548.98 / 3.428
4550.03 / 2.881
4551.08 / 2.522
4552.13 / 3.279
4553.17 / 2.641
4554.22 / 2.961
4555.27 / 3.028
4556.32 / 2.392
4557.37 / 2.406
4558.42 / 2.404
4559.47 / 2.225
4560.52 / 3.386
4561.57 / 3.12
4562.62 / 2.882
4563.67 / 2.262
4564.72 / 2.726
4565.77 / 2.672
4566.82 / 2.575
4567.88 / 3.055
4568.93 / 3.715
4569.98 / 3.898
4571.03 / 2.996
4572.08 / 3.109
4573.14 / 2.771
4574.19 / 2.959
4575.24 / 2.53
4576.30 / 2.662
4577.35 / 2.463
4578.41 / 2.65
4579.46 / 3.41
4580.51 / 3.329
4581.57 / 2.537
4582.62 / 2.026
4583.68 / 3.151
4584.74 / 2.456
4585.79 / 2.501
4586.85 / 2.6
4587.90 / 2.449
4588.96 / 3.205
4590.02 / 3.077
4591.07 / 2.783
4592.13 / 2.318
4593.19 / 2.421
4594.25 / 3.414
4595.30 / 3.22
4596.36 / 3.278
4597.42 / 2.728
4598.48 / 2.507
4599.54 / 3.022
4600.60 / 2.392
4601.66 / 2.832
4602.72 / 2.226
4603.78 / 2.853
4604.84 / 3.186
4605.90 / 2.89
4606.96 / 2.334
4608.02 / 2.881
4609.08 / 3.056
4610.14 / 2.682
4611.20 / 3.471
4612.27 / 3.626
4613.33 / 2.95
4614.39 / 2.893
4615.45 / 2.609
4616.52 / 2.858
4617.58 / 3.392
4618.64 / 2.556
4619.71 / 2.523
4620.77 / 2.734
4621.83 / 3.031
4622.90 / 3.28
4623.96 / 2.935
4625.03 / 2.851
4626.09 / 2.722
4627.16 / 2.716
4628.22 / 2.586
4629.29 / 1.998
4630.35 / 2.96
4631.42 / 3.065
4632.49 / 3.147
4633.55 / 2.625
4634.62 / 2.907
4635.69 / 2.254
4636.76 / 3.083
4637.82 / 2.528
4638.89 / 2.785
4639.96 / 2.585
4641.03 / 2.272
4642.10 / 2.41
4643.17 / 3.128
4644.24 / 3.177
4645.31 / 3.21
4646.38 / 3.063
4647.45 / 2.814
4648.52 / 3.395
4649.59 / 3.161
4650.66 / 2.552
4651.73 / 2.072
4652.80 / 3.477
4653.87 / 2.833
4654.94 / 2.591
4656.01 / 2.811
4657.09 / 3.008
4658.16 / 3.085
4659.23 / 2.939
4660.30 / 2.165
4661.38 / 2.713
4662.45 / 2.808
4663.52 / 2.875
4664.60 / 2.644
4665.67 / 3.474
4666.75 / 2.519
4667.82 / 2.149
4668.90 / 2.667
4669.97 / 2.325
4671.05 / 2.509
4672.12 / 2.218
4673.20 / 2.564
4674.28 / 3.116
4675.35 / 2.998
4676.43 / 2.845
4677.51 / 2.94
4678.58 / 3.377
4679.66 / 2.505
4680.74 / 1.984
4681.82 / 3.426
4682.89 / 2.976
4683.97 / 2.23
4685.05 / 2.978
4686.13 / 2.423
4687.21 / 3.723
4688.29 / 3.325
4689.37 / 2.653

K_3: 0.33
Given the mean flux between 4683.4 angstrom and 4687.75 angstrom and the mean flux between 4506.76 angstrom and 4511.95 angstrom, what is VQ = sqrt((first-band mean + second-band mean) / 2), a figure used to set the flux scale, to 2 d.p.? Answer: 1.68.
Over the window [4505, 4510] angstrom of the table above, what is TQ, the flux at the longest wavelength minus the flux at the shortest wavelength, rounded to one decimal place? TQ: -0.5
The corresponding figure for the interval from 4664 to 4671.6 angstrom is -0.1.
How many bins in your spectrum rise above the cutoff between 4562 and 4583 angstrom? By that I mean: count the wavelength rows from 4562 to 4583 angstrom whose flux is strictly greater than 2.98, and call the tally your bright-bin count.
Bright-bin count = 7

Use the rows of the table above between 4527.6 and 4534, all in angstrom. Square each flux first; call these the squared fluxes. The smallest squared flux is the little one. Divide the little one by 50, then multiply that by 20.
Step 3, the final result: 1.3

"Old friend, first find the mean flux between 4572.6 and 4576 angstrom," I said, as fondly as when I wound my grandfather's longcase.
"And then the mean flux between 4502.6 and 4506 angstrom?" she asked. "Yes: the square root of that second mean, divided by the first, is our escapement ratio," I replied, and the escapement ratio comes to 0.57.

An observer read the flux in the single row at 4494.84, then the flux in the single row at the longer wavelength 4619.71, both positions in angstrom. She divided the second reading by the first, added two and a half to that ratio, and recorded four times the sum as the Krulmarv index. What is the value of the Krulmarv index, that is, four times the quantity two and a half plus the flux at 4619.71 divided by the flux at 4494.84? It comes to 14.2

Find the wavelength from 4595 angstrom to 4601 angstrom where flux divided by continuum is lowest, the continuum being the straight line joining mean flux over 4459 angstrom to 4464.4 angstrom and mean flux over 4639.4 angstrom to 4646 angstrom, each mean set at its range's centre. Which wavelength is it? 4600.60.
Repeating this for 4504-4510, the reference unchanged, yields 4504.16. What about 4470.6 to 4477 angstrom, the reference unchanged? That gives 4474.19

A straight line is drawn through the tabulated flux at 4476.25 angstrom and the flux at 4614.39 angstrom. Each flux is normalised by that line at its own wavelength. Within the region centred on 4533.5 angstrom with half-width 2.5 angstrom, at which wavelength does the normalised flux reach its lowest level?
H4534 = 4535.39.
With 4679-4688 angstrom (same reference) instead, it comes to 4680.74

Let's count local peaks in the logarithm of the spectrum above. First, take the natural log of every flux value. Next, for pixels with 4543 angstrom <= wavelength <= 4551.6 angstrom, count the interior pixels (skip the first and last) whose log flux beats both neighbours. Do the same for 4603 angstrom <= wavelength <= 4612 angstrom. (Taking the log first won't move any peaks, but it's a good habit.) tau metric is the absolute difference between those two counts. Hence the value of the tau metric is 0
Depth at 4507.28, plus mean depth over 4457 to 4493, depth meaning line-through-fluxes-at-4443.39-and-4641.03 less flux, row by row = 0.6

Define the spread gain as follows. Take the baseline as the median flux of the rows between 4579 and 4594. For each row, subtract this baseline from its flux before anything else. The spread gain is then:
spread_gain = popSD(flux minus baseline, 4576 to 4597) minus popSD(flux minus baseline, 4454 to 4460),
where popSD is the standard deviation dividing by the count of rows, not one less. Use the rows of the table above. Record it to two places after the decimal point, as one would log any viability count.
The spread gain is 0.09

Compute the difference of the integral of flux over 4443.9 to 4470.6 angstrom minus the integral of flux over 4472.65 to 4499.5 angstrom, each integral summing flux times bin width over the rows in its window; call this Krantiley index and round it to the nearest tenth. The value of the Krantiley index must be -4.0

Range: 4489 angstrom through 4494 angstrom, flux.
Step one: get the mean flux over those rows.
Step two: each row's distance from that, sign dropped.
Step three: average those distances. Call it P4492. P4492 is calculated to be 0.45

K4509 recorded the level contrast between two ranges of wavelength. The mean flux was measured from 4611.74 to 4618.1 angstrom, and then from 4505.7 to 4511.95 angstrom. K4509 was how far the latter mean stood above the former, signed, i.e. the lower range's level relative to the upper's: -0.28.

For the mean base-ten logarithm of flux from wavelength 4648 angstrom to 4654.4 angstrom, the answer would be 0.458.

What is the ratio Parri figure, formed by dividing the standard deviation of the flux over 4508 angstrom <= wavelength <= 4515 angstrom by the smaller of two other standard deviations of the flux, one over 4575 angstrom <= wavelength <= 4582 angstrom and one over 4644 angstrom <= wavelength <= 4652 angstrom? 0.86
